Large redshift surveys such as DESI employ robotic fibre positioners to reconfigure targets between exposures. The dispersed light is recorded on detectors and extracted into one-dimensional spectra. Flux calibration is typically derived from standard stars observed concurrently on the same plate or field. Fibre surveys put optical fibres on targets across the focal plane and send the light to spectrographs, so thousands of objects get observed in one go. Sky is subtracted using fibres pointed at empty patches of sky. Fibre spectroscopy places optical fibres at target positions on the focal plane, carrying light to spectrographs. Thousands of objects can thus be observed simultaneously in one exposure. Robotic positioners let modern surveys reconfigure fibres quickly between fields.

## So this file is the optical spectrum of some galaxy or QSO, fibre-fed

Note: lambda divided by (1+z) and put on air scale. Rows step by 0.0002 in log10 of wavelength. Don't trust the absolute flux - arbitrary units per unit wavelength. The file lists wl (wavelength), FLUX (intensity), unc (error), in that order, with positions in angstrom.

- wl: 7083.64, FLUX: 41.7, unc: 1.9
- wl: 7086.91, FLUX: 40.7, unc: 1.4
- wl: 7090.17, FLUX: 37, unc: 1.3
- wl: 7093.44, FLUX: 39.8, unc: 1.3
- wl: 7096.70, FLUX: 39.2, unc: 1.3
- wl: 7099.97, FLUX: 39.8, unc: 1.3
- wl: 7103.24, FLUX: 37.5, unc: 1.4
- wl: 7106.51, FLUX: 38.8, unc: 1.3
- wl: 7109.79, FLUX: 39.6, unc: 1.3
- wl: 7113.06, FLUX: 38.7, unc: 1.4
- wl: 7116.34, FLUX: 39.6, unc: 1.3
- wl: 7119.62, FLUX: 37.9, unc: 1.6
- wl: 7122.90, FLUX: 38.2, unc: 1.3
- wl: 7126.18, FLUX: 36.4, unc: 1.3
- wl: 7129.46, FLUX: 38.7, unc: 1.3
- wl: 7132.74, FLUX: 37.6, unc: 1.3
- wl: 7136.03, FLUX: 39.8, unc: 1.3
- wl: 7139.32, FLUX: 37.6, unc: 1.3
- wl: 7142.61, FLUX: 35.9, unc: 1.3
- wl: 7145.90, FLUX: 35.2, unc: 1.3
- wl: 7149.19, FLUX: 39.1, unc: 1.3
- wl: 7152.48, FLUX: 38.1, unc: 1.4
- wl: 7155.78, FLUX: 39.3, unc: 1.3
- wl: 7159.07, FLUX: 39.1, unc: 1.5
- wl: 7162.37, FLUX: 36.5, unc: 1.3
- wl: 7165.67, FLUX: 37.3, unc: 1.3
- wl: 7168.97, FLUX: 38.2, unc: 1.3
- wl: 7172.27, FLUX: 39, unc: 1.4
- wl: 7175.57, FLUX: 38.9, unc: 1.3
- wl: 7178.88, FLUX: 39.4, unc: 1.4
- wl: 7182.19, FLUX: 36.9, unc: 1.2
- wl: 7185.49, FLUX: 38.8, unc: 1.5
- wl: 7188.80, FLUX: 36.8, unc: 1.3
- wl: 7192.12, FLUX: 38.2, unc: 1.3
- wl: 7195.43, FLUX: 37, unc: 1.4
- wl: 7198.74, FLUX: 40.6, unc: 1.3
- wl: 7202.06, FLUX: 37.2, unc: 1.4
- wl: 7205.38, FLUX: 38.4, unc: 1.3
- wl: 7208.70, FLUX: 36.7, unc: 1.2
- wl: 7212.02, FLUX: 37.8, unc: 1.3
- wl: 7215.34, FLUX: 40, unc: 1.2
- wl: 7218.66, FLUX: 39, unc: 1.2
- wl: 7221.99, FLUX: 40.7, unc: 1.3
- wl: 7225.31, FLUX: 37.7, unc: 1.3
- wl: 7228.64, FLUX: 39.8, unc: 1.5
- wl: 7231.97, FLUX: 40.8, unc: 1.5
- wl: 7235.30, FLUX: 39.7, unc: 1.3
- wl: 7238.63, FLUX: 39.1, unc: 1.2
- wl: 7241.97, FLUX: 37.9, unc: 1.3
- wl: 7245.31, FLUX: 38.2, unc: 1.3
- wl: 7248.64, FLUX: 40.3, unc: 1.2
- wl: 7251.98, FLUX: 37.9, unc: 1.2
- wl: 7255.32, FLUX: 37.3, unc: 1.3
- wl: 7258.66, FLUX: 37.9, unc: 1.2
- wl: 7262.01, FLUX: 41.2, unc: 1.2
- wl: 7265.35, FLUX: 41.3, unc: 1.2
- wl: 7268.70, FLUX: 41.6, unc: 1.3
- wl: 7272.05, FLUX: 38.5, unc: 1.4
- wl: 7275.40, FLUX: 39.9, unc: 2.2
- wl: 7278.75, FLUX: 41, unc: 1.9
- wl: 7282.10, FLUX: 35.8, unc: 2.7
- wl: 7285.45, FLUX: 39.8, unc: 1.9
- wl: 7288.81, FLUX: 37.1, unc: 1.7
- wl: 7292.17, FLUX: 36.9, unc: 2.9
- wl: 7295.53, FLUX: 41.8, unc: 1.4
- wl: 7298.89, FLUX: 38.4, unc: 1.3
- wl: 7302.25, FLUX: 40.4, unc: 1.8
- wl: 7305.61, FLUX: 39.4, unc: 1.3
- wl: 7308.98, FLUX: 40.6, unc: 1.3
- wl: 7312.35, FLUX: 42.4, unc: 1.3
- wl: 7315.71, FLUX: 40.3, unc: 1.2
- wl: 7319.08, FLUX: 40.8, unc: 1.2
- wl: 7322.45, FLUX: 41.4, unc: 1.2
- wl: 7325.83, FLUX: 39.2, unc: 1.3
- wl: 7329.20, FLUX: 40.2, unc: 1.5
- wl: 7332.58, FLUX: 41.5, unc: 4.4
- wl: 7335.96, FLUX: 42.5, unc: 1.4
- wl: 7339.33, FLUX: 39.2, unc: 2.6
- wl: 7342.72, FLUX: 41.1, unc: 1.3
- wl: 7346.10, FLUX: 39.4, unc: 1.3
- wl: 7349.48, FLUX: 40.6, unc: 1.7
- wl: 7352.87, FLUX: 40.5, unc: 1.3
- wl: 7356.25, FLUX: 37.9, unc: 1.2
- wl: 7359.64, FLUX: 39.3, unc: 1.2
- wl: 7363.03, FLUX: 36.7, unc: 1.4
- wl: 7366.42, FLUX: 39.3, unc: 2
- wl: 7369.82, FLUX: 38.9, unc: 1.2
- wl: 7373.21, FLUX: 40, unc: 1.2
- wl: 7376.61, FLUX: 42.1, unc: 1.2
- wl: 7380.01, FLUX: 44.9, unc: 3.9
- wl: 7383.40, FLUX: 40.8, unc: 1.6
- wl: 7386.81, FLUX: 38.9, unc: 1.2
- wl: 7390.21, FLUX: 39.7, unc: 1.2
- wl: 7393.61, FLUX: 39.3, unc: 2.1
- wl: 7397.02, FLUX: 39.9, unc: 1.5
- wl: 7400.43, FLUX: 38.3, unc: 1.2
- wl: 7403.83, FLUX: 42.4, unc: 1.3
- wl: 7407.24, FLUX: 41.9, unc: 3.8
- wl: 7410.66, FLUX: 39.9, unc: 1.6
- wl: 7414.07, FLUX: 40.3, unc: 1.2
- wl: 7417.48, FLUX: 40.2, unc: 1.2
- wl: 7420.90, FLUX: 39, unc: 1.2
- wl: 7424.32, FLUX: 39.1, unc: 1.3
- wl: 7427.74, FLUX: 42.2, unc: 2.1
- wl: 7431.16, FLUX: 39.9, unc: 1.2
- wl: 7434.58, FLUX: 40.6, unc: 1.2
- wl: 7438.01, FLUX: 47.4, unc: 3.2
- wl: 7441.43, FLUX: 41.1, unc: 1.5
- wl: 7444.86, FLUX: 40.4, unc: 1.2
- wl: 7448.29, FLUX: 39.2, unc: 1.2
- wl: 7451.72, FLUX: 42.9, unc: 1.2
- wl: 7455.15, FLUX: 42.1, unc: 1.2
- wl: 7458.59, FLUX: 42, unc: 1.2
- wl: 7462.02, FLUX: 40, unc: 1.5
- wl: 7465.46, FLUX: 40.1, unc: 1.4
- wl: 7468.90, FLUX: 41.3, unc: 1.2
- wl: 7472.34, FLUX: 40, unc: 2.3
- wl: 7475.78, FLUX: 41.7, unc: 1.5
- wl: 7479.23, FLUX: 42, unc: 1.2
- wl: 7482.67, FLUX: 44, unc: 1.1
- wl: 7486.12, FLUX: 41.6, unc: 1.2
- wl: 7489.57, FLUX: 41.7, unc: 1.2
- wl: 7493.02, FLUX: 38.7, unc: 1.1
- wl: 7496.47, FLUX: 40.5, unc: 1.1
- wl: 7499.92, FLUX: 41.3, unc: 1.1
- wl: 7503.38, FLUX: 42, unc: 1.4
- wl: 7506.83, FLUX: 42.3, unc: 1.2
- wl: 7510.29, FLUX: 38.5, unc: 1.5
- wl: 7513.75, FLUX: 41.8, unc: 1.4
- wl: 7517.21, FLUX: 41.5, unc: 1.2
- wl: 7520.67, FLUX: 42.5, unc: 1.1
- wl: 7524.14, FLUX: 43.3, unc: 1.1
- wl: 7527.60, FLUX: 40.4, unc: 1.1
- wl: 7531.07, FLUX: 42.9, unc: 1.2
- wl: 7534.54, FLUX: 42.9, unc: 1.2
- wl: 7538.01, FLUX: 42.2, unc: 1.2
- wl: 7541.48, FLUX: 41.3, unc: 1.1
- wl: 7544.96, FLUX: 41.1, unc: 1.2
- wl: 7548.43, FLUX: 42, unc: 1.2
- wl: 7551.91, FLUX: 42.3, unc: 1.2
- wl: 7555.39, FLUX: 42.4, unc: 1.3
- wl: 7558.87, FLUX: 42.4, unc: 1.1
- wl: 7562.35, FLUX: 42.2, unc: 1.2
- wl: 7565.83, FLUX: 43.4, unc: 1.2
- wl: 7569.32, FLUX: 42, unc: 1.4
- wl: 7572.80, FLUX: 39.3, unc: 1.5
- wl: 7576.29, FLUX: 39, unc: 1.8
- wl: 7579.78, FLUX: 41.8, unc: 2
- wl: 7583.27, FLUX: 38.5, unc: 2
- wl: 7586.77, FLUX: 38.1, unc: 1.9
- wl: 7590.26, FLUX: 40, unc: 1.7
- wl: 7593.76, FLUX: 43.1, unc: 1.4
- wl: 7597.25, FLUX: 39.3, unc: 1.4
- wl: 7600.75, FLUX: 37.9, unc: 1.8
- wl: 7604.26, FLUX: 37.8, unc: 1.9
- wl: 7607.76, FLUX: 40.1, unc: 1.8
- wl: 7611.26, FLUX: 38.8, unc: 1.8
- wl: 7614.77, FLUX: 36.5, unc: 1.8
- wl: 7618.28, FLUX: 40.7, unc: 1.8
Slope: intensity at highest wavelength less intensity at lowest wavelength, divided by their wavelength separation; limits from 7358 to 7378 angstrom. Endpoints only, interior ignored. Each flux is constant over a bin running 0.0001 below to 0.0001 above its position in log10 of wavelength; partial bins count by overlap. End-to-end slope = 0.16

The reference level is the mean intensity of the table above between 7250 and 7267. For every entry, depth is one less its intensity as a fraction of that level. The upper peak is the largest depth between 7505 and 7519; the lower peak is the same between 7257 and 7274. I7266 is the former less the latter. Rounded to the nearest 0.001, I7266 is -0.015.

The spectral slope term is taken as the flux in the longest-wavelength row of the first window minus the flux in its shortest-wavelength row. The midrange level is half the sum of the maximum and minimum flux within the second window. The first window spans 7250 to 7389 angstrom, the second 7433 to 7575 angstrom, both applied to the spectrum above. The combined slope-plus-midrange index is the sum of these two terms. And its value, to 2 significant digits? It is 44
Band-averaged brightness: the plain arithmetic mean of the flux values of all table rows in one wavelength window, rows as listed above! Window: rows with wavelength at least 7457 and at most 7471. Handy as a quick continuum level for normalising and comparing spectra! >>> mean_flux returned 40.8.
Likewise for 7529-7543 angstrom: 42.3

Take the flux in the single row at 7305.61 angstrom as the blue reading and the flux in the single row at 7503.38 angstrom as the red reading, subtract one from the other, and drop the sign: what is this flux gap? 2.6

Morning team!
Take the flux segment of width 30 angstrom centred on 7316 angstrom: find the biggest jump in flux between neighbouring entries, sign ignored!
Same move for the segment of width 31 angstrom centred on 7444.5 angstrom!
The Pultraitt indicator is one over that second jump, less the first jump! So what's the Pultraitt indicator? -2.1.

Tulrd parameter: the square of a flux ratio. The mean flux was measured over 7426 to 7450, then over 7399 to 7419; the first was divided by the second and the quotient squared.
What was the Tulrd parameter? 1.05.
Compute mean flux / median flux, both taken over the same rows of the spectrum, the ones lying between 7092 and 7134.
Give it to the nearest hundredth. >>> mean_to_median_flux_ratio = 1.00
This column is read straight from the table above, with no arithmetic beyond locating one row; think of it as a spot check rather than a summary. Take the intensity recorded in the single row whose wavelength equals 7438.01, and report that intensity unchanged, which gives 47.4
